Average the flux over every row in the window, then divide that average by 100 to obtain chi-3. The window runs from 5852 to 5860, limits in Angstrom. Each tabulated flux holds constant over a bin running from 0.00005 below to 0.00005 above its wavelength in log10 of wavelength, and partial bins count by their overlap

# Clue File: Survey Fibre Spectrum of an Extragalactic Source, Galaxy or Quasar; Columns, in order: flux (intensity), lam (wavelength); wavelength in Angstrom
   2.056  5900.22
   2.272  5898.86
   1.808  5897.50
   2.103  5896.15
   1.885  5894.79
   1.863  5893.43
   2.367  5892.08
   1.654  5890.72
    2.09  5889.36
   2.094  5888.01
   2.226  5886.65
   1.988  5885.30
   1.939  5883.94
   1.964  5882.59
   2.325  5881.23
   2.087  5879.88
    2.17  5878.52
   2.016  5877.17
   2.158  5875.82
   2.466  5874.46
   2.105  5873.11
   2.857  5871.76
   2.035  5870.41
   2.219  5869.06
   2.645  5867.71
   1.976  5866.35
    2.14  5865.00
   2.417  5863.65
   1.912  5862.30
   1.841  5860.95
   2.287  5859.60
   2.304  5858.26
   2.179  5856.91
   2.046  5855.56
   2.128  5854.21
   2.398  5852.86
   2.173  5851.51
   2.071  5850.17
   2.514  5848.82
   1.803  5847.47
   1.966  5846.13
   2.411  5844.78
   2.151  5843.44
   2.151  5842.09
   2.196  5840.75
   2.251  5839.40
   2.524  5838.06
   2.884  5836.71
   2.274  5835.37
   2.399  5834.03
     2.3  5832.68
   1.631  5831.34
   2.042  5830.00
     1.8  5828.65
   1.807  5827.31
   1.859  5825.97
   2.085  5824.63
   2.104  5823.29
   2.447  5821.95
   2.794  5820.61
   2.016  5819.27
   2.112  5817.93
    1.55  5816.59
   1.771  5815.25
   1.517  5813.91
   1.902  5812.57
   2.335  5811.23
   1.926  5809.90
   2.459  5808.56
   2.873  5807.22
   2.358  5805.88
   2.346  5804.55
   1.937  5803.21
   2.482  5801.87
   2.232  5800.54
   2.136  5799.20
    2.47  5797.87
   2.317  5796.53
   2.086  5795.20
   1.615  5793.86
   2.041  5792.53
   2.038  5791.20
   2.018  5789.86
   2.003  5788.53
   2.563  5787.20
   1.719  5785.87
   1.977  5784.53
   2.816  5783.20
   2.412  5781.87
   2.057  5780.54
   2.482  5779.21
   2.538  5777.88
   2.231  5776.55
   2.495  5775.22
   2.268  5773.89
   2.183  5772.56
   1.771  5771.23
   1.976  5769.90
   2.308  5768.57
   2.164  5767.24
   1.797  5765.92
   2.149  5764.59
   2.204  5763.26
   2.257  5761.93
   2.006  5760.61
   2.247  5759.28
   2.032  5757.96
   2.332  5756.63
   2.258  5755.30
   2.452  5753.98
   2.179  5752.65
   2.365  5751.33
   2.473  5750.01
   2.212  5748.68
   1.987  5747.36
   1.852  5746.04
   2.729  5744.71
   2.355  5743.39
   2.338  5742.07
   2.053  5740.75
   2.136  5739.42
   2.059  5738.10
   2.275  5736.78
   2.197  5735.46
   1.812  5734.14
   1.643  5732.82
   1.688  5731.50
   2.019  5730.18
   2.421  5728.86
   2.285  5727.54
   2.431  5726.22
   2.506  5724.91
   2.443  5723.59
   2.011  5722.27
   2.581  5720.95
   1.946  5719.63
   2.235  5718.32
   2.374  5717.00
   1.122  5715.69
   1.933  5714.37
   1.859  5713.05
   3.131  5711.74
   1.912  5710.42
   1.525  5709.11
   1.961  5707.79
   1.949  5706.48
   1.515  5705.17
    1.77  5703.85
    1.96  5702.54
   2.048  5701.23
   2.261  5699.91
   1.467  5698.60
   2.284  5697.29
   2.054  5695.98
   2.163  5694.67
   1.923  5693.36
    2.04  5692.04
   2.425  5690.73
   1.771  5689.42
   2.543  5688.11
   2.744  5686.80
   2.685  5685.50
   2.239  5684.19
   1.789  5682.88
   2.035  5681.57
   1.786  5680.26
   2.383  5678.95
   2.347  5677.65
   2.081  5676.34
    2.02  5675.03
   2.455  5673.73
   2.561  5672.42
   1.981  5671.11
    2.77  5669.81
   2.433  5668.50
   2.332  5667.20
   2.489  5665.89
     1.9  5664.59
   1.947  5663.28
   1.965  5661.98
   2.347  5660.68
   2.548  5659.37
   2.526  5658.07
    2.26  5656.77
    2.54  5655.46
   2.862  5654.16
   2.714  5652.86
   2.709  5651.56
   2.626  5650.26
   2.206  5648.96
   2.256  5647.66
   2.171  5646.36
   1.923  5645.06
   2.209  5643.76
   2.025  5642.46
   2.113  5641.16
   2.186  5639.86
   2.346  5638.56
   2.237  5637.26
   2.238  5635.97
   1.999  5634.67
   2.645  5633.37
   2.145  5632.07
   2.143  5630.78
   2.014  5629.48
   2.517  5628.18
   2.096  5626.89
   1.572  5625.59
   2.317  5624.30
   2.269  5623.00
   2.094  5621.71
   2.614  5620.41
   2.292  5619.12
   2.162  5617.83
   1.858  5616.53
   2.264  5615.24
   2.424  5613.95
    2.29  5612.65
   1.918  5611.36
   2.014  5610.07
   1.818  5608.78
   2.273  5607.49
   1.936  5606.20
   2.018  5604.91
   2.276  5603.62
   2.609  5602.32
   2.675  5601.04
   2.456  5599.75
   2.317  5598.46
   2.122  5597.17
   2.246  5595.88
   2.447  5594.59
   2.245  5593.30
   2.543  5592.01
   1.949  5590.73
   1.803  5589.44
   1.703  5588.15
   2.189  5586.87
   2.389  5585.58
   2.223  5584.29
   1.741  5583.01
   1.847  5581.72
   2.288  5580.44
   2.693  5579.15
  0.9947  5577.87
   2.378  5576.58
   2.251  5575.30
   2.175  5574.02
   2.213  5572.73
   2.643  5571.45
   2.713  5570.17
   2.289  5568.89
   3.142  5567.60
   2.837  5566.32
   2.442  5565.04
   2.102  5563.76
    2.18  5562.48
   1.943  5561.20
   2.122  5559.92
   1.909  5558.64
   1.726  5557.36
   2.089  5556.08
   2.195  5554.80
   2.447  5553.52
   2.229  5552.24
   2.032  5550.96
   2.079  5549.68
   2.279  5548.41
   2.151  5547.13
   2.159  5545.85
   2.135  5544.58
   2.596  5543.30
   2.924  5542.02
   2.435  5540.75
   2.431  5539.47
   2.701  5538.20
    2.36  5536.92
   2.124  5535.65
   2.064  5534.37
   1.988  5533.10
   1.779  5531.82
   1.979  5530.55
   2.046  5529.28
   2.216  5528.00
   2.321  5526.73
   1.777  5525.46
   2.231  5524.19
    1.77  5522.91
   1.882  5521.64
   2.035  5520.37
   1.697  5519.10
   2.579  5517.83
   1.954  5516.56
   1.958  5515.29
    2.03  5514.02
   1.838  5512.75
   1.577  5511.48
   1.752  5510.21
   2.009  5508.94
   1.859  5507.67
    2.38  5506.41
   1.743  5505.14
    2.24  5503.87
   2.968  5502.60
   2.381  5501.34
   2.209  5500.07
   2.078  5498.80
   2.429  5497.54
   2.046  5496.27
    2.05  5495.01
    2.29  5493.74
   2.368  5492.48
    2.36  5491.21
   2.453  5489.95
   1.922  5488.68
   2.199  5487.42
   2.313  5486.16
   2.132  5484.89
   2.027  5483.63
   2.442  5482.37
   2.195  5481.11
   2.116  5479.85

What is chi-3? 0.0222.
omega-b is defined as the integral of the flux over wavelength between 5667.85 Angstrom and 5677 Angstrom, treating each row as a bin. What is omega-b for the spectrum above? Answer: 21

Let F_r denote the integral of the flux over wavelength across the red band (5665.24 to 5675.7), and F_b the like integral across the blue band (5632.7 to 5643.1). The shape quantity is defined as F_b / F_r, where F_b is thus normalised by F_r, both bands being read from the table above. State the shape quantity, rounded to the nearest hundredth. 0.93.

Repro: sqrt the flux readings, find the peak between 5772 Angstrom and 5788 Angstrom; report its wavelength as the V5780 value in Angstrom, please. 5783.20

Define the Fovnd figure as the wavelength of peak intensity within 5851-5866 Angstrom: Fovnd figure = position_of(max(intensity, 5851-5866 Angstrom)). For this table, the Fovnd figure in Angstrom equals 5863.65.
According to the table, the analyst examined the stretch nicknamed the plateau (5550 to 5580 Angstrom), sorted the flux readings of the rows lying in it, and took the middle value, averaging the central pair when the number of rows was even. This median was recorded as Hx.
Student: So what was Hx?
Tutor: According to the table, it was 2.21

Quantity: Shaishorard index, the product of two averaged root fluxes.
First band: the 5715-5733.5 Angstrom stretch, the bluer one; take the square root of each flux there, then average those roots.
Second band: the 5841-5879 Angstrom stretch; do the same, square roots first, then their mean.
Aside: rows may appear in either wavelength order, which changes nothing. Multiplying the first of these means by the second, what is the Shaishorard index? 2.15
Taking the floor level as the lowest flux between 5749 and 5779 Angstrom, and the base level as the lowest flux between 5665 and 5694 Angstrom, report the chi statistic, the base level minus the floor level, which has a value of 0.00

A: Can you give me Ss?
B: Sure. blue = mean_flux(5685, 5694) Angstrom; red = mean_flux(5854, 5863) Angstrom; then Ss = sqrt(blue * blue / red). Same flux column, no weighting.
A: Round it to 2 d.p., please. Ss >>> 1.59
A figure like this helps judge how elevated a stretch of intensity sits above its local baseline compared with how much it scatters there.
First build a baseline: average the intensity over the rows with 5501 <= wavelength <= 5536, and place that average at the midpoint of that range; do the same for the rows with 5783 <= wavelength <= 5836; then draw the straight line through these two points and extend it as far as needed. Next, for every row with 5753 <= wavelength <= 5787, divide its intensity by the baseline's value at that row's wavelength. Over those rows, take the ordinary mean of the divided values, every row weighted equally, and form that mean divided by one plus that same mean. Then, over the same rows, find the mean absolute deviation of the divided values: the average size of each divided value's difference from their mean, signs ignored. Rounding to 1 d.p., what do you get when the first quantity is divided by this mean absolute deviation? 5.6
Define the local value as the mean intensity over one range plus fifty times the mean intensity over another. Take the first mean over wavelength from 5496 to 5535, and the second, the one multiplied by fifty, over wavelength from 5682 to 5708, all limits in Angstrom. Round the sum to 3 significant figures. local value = 106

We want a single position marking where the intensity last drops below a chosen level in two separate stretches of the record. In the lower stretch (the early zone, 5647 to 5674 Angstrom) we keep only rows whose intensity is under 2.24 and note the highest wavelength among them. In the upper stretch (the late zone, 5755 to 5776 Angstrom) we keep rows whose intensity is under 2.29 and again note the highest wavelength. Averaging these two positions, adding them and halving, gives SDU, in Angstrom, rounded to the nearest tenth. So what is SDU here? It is 5722.5 Angstrom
